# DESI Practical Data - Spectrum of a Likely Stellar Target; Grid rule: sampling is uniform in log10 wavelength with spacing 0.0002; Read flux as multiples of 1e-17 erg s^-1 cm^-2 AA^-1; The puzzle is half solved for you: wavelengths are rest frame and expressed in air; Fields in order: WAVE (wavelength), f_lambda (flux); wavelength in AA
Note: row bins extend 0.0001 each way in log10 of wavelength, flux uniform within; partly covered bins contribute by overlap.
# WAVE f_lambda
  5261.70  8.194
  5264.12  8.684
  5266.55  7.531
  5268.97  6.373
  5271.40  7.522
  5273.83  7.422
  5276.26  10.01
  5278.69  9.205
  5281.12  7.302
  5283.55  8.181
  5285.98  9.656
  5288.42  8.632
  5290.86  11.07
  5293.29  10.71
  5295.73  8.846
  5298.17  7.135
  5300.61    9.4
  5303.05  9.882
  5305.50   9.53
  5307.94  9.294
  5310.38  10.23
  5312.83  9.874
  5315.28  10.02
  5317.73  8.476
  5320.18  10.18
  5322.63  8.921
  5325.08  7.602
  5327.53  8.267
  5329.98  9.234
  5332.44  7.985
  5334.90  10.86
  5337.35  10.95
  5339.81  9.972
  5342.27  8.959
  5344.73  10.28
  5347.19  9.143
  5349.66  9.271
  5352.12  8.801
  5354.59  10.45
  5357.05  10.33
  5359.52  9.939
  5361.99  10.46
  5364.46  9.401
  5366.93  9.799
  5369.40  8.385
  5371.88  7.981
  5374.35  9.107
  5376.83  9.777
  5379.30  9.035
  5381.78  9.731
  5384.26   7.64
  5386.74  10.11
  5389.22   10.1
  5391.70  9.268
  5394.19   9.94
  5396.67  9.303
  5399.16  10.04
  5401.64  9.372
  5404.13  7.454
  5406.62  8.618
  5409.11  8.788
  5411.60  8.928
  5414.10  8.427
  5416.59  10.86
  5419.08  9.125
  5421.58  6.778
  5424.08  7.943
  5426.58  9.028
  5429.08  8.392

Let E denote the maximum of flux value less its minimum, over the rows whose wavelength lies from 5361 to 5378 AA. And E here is 2.5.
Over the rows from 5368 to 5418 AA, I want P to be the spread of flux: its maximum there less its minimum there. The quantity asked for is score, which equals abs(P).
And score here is 3.41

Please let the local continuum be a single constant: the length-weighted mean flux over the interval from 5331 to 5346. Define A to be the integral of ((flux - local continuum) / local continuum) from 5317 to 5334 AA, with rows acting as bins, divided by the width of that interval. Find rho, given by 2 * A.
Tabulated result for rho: -0.23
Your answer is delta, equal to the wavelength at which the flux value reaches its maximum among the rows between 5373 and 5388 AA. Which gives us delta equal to 5386.74 AA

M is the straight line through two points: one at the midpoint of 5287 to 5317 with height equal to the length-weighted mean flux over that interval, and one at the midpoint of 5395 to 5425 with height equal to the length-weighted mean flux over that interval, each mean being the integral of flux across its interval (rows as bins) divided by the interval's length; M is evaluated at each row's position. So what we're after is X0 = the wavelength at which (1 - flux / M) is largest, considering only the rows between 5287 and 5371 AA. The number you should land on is 5298.17 AA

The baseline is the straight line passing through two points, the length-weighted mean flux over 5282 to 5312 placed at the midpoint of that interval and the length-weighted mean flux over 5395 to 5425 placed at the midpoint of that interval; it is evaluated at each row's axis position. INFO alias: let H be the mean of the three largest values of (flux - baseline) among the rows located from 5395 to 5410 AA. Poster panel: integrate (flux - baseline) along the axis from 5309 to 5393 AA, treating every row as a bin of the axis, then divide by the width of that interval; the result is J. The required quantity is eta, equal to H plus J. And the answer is 1.01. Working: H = 0.69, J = 0.319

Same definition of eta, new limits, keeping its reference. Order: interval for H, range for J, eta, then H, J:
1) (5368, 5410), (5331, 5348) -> 1.75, 1.17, 0.581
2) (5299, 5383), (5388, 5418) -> 2.01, 1.62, 0.395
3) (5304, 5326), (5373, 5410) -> 1.17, 0.87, 0.302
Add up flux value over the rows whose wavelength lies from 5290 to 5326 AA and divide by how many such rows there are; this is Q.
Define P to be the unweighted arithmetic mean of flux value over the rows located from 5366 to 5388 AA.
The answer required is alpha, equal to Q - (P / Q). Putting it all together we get 8.45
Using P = 9.06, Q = 9.41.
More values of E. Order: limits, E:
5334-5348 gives 2.0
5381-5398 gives 2.5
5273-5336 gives 3.9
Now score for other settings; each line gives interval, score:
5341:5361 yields 1.65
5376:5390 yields 2.47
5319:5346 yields 3.35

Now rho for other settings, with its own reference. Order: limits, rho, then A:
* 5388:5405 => -0.09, -0.04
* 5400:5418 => -0.18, -0.09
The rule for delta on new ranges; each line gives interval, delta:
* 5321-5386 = 5337.35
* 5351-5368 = 5361.99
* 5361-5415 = 5361.99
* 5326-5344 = 5337.35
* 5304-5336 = 5334.90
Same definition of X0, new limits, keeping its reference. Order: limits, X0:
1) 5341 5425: 5421.58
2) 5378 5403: 5384.26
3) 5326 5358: 5332.44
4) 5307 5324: 5317.73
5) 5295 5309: 5298.17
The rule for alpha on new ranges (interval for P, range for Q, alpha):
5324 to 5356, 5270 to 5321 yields 8.15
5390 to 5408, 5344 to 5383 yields 8.53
